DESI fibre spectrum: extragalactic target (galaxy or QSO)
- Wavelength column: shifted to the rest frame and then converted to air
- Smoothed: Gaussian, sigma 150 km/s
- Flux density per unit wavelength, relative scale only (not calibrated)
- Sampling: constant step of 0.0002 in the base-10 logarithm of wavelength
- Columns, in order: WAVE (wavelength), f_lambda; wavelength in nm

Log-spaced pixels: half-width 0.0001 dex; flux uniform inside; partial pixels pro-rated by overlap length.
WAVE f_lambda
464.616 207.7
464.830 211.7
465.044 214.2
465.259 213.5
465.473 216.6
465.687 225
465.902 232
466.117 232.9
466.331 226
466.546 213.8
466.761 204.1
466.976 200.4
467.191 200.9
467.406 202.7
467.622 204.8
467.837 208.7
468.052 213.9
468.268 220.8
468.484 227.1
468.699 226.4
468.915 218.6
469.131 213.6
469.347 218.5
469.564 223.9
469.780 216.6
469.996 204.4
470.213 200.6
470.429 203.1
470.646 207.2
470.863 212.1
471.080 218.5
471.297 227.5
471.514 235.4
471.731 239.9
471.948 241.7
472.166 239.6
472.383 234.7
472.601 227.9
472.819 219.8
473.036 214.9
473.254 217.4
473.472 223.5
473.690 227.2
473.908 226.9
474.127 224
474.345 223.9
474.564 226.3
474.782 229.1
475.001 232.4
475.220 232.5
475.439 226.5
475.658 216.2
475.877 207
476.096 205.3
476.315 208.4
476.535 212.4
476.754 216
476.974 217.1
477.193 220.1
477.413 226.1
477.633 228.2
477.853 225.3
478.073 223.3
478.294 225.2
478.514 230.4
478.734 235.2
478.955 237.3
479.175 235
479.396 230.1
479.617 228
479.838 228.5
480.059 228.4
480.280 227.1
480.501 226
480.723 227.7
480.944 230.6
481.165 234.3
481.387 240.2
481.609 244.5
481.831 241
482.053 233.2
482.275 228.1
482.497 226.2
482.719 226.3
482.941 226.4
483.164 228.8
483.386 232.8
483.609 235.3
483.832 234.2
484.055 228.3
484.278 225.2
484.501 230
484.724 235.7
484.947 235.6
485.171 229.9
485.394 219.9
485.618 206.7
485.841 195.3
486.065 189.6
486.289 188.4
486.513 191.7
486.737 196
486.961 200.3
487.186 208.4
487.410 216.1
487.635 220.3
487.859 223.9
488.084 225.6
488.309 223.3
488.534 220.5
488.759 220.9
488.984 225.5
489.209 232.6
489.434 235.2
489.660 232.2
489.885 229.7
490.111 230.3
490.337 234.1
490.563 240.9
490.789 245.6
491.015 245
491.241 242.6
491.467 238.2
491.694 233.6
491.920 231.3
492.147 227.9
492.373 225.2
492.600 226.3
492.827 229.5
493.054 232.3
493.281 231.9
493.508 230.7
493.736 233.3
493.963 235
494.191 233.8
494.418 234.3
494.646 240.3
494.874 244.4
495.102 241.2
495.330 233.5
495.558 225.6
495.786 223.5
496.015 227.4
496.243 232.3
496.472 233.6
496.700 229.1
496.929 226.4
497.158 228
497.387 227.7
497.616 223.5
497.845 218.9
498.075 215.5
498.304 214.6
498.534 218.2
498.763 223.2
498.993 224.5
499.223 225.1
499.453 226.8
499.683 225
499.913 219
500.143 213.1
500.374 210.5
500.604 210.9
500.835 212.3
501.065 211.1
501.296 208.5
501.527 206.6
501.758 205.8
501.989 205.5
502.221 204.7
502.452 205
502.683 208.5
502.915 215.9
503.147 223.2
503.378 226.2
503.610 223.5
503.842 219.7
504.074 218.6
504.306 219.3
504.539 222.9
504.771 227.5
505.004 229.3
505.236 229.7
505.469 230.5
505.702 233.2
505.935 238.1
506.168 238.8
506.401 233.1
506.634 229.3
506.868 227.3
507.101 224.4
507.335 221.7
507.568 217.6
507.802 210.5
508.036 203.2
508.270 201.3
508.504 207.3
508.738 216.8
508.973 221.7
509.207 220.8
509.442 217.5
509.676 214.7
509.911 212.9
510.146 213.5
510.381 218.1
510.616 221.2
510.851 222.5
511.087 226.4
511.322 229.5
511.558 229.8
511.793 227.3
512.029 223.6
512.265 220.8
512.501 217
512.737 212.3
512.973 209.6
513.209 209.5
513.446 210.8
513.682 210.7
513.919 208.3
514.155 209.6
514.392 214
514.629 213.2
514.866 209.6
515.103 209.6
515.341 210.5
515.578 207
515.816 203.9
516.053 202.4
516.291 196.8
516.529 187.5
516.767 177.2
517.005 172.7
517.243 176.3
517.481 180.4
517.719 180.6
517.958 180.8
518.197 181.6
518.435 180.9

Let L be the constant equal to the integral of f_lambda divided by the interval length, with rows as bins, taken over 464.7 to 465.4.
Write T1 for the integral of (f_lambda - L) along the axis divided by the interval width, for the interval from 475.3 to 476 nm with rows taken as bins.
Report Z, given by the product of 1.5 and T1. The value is 6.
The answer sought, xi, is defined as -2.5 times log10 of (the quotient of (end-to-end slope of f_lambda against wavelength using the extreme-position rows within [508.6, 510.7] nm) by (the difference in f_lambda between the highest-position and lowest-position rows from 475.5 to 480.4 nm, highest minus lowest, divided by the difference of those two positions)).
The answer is 0.0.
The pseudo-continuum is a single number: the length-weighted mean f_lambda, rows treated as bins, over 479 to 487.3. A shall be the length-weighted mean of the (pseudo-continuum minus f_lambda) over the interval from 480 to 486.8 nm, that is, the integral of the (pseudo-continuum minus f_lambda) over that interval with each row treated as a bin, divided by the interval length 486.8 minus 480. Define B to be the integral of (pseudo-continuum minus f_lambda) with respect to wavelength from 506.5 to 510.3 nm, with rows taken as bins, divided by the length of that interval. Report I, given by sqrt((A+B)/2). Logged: 1.9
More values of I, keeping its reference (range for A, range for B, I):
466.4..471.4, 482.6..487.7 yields 2.9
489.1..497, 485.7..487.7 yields 2.6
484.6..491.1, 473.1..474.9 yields 1.0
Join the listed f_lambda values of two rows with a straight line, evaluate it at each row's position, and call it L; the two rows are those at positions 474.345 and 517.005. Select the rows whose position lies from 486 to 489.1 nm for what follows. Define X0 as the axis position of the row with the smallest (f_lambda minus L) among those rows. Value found 486.289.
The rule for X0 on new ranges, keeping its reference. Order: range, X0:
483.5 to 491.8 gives 486.289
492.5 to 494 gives 492.600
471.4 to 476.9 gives 476.096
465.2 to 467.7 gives 466.976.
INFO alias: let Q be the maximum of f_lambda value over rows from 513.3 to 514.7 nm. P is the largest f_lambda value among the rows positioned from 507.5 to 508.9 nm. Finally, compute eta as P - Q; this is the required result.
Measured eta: 4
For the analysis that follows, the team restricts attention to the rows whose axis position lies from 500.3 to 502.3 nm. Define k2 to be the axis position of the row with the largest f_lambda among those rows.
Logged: 500.835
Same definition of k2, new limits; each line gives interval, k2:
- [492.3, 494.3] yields 493.963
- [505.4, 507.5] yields 506.168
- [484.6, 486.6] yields 484.724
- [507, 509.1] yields 507.101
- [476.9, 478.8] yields 478.734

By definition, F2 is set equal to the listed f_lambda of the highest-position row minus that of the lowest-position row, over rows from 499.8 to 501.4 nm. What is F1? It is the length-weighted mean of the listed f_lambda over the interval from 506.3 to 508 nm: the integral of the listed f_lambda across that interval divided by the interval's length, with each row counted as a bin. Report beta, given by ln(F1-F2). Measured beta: 5.45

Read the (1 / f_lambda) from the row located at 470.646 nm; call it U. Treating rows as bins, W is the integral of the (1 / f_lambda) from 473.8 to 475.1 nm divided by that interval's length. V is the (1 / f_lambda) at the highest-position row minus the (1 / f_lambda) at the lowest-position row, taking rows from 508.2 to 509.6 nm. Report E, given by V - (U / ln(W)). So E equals 0.0005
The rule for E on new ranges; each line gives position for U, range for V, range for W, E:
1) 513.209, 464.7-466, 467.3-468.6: 0.0005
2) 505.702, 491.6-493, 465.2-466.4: 0.0009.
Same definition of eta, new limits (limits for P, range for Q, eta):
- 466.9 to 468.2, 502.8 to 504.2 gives -12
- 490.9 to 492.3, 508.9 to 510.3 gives 23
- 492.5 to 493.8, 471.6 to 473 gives -8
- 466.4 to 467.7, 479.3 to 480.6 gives -16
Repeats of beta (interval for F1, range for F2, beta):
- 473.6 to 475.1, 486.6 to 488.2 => 5.29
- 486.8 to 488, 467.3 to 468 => 5.33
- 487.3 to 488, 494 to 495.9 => 5.44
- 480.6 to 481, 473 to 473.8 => 5.38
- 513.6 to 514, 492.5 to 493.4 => 5.32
